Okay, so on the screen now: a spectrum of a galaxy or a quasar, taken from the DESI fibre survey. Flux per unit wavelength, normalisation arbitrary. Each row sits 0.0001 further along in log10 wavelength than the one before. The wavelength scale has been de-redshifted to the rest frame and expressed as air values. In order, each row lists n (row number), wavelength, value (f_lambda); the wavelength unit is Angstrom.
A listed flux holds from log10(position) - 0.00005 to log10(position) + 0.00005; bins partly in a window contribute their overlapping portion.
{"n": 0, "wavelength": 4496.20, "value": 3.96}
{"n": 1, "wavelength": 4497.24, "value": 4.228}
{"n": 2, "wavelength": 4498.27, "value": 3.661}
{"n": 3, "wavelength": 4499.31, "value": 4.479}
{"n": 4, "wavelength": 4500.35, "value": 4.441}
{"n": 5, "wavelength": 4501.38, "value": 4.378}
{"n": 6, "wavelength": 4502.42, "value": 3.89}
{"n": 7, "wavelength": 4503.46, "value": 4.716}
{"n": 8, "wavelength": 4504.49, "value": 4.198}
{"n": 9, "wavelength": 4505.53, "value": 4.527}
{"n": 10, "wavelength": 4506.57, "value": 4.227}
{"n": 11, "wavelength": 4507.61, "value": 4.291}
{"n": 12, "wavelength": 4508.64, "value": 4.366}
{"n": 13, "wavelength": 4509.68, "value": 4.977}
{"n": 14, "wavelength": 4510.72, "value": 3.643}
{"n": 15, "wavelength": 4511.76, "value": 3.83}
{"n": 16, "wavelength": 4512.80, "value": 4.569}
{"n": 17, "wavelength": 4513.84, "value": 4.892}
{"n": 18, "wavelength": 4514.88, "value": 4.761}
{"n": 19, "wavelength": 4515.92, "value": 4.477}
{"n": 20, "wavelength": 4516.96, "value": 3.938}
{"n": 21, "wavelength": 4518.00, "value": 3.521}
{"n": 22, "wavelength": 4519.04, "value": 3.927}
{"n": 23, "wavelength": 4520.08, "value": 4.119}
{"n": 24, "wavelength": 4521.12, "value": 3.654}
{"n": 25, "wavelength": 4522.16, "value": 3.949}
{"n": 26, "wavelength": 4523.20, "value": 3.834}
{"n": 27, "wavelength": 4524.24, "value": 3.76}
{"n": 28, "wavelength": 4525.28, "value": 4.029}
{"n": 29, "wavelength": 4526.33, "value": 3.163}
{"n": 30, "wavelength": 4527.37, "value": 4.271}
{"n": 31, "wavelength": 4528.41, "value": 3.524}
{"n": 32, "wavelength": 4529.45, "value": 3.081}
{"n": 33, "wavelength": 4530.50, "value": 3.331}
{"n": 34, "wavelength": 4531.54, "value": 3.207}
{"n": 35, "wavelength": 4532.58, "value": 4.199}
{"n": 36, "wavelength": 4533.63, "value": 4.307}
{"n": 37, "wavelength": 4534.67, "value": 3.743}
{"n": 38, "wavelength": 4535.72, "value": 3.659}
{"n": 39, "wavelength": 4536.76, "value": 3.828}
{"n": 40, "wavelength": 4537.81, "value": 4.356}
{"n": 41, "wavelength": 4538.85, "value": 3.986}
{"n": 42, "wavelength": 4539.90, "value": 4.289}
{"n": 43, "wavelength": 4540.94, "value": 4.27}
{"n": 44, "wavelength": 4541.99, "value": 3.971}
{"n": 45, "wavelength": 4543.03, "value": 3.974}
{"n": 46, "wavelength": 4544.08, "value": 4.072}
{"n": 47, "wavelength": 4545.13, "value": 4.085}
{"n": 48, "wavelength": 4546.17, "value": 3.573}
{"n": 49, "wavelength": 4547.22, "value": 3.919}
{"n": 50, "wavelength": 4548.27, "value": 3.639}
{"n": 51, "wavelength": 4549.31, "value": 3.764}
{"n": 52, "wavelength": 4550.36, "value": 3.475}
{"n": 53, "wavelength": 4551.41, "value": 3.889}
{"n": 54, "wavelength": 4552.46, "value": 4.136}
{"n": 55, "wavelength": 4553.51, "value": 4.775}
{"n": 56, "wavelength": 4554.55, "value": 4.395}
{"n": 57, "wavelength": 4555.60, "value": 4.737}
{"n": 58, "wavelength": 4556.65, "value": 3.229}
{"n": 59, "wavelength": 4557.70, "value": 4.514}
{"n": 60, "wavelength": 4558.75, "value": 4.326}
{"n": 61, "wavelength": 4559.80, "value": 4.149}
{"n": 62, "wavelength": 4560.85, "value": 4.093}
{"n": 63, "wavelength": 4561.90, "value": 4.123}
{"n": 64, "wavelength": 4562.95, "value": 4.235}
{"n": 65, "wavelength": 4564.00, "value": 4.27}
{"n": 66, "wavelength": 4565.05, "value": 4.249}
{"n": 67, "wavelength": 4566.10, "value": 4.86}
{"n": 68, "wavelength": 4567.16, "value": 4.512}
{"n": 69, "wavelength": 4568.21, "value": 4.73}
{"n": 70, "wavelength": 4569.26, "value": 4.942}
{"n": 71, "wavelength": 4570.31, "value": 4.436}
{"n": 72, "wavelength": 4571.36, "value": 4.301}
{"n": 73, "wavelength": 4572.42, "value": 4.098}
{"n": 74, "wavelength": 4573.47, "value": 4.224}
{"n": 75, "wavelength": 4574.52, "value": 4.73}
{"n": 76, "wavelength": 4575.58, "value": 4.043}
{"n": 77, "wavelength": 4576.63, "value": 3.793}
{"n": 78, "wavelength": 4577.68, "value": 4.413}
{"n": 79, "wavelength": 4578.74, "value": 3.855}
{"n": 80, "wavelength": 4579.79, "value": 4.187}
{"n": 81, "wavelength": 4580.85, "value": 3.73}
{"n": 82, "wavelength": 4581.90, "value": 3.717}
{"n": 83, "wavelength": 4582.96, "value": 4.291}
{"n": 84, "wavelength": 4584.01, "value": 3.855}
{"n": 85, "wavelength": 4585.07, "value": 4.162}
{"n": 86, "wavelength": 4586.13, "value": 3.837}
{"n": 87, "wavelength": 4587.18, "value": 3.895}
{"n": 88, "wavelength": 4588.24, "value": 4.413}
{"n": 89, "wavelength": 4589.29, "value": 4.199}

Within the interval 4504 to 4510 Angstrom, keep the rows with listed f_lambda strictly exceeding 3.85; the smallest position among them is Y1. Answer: 4504.49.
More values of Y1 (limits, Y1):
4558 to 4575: 4558.75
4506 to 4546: 4506.57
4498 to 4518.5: 4499.31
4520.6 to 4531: 4522.16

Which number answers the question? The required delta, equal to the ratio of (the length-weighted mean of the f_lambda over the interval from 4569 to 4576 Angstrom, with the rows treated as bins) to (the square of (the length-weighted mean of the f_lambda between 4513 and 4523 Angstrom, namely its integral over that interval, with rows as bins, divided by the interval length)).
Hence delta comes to 0.255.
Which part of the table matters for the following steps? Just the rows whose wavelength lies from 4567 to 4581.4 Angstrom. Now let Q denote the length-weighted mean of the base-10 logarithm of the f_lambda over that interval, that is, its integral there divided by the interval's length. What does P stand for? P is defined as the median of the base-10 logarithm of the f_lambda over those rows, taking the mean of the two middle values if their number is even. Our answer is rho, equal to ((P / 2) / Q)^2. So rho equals 0.250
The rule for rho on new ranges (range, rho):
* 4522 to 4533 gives 0.264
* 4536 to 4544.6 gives 0.246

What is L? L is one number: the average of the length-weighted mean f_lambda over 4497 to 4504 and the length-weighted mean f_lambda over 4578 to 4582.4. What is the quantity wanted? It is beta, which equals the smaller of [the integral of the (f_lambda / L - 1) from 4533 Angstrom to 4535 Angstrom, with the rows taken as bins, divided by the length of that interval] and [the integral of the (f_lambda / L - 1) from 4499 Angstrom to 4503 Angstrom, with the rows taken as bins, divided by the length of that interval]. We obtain 0.00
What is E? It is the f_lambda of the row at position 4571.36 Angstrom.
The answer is 4.301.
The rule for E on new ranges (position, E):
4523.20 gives 3.834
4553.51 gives 4.775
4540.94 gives 4.27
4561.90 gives 4.123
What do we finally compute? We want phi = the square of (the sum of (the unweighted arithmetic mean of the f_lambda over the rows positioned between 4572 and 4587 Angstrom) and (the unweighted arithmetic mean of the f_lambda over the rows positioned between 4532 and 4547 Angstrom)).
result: 65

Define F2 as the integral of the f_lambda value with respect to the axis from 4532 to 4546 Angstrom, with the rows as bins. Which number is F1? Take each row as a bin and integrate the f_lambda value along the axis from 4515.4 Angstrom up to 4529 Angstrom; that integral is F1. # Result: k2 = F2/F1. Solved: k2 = 1.08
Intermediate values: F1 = 52.5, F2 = 56.6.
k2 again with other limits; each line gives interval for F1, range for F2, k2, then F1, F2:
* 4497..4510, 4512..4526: 1.02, 56.3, 57.3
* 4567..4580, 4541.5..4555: 0.95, 56.3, 53.7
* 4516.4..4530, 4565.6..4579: 1.15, 51.0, 58.8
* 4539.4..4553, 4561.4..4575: 1.13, 53.4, 60.4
